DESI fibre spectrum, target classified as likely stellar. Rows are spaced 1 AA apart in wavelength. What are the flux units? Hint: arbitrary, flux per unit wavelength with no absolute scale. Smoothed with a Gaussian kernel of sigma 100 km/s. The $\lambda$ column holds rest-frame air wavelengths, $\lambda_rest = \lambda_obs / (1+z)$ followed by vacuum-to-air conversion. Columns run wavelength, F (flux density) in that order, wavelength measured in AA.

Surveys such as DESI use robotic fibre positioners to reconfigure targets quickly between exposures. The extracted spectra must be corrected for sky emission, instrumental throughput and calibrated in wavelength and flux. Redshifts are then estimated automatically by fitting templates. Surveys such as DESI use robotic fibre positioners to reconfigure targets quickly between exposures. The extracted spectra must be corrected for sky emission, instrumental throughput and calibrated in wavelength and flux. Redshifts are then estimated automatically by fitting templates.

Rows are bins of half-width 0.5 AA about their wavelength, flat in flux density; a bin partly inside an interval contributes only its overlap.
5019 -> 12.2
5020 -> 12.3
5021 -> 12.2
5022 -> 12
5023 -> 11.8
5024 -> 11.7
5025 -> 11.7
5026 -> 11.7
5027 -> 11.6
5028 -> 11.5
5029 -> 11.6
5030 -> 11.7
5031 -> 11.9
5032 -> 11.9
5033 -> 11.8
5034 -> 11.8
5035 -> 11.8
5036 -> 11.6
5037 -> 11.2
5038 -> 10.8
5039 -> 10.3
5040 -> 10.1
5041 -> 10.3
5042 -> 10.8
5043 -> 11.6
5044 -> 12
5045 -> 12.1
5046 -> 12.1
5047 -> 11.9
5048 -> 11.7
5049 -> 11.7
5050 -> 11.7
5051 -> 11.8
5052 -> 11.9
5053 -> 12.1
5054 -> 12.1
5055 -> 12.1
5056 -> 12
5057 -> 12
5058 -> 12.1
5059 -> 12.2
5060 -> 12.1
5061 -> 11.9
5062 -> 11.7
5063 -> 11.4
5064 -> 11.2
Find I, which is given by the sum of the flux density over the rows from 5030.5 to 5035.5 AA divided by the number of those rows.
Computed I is 11.8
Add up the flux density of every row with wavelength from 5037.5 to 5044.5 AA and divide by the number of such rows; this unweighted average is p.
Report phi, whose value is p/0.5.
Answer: 21.7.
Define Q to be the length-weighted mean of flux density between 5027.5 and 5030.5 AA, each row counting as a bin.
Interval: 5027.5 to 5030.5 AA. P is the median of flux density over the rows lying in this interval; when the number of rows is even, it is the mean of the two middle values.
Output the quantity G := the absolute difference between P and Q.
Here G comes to 0.00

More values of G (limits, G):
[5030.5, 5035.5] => 0.04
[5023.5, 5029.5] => 0.02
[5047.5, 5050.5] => 0.00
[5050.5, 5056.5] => 0.05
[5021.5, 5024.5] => 0.03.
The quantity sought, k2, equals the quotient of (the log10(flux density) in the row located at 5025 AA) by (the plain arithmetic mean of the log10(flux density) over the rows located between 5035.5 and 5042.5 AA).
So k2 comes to 1.04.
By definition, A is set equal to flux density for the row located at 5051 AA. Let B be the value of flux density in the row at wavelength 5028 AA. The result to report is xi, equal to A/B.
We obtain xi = 1.03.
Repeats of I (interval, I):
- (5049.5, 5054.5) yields 11.9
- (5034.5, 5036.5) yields 11.7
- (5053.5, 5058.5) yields 12.1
